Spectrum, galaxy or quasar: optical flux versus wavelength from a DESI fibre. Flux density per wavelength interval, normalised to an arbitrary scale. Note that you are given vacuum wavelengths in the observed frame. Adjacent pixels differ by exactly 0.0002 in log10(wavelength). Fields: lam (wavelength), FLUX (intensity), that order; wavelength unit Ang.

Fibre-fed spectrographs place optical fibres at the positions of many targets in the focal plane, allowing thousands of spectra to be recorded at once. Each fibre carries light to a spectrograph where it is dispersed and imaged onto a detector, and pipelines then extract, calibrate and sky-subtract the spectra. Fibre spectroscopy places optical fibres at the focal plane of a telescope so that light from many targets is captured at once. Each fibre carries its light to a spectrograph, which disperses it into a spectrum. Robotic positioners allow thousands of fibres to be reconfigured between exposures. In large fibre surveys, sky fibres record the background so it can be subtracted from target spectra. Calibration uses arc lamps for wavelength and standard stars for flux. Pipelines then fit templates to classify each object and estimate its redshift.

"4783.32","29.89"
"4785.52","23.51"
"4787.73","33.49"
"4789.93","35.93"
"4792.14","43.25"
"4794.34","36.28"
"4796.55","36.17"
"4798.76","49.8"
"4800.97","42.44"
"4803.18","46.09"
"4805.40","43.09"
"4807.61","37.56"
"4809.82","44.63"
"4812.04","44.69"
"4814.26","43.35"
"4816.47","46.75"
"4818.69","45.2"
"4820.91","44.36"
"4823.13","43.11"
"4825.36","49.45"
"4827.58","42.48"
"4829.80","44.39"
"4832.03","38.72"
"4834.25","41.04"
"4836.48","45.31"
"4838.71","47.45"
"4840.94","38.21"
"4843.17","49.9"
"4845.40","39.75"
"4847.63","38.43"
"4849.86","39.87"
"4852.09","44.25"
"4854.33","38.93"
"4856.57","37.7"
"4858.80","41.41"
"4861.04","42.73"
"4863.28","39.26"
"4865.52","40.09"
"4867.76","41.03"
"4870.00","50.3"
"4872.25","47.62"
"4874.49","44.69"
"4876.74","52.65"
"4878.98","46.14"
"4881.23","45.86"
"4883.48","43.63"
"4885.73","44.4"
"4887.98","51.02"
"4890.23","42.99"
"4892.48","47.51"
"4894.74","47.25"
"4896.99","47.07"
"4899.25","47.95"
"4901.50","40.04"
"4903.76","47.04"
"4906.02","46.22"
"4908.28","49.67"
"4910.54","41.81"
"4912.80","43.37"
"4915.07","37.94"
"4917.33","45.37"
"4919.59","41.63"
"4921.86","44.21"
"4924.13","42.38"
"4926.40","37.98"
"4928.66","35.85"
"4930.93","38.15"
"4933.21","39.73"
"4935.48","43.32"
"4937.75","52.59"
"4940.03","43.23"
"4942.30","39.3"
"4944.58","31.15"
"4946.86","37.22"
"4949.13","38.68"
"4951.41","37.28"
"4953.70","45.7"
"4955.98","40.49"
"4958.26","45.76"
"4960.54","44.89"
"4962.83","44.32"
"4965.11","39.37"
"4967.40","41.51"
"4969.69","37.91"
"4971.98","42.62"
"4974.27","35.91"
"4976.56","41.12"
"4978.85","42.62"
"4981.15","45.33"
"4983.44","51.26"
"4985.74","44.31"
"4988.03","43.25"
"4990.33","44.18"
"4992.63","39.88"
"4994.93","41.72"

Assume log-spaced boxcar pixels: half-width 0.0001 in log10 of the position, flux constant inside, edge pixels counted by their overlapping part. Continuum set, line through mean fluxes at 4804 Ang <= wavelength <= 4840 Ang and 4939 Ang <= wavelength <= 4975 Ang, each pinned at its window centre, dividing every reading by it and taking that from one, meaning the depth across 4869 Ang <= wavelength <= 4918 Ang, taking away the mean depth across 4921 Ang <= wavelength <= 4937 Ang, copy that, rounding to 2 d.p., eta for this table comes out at -0.11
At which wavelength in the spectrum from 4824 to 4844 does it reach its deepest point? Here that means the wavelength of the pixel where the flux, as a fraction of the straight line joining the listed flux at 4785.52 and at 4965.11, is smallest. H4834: 4840.94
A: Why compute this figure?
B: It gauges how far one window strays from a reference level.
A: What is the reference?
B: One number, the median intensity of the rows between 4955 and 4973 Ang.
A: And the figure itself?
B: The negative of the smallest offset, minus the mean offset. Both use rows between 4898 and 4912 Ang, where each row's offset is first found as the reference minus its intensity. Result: 11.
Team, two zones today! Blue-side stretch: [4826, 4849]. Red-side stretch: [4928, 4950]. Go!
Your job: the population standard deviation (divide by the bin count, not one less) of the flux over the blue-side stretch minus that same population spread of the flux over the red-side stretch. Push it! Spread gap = -1.5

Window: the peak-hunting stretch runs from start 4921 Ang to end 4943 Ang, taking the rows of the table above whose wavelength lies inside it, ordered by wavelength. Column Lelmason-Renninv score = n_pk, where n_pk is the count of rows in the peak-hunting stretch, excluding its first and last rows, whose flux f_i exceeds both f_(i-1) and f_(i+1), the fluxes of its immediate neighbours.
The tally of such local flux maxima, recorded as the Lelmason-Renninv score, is 1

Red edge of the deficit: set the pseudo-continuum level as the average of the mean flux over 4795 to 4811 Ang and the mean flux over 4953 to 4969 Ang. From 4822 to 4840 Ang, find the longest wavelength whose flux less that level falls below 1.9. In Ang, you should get 4834.25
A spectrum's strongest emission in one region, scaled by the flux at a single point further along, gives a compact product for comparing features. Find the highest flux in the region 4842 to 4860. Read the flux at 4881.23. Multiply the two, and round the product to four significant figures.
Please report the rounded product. 2288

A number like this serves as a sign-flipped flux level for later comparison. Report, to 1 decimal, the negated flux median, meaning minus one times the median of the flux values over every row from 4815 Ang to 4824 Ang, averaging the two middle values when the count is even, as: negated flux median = -44.8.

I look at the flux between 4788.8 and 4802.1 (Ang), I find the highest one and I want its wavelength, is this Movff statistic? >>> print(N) 4798.76 Ang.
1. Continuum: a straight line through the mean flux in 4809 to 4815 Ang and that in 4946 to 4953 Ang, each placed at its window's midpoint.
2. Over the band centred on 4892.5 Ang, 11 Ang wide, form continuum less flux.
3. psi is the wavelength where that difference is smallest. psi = 4887.98 Ang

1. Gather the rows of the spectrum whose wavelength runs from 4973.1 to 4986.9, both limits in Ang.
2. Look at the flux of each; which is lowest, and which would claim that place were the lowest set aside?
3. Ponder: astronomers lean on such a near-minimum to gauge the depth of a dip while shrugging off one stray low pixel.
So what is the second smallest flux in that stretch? 41.12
